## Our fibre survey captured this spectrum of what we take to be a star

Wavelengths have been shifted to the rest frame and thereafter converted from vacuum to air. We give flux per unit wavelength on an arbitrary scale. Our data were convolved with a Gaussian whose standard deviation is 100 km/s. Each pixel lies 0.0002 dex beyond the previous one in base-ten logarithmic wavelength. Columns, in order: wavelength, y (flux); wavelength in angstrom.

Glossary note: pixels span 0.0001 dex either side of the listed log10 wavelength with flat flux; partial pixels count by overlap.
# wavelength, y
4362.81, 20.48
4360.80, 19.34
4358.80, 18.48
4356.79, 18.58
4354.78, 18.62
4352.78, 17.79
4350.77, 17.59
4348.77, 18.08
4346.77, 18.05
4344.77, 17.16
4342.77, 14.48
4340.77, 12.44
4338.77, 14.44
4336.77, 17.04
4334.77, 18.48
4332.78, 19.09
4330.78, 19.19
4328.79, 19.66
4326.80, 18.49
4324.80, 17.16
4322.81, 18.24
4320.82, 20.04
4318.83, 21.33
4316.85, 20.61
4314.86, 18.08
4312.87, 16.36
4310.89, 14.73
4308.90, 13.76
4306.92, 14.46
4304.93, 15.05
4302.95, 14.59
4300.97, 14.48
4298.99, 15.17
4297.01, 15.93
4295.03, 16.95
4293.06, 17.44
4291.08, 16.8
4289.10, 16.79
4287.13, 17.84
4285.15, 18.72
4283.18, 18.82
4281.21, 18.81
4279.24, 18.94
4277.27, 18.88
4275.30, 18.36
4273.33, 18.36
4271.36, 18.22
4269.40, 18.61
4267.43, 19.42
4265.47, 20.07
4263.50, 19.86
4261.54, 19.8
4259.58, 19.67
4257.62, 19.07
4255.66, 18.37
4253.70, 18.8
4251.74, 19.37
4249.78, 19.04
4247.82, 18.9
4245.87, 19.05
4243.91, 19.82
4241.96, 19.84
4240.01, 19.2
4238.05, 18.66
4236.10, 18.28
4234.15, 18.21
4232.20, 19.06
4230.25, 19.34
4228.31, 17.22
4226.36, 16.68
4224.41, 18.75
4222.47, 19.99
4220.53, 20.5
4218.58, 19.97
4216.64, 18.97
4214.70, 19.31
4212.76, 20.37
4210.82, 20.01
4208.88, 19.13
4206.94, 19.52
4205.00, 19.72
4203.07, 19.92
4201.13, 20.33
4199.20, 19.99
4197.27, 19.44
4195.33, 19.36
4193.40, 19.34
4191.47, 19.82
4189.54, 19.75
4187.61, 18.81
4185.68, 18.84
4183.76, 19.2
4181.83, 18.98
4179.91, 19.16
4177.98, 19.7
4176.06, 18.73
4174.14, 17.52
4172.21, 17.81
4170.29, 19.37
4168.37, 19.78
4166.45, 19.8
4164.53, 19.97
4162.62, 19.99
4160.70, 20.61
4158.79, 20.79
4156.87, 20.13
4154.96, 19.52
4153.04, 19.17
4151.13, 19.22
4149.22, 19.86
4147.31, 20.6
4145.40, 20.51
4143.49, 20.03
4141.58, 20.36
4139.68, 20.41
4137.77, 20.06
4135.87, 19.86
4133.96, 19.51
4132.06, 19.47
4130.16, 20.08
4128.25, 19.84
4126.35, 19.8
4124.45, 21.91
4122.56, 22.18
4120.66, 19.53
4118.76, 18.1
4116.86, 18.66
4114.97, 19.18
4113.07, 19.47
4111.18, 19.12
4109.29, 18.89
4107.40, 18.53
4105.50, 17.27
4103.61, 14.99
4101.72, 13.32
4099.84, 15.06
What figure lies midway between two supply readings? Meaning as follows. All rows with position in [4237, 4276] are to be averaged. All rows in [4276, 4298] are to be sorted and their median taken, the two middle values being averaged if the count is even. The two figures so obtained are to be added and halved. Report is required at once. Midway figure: 18.5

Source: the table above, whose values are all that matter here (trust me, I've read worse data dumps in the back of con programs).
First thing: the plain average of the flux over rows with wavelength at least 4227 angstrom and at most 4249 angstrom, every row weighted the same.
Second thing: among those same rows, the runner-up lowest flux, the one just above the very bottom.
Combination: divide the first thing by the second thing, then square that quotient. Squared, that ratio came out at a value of 1.07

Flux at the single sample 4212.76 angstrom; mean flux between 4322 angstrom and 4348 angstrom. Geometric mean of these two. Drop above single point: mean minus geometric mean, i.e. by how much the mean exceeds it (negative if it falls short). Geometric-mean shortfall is -1.5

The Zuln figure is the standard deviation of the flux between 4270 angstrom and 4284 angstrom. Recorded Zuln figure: 0.3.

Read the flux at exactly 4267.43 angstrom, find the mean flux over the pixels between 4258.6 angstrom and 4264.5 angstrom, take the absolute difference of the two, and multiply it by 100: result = 36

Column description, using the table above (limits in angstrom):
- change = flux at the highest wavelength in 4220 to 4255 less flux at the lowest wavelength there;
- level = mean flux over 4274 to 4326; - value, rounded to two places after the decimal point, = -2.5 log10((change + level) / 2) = -2.23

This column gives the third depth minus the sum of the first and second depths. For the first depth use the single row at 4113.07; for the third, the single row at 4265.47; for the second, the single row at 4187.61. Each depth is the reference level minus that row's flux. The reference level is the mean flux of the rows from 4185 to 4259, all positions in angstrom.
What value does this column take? -1.0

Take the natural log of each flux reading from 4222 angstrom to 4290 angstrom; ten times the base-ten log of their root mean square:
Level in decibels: 4.68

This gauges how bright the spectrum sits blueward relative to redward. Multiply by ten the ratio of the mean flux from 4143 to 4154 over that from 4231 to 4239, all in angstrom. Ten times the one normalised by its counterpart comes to 10.7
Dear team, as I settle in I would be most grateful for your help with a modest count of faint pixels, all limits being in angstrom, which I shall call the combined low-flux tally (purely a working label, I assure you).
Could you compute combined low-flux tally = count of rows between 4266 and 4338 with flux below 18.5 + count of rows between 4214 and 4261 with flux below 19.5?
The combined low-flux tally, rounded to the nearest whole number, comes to 41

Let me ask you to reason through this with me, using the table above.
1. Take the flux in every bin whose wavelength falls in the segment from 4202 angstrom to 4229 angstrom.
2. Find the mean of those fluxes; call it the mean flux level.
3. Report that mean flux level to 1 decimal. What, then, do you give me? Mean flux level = 19.3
